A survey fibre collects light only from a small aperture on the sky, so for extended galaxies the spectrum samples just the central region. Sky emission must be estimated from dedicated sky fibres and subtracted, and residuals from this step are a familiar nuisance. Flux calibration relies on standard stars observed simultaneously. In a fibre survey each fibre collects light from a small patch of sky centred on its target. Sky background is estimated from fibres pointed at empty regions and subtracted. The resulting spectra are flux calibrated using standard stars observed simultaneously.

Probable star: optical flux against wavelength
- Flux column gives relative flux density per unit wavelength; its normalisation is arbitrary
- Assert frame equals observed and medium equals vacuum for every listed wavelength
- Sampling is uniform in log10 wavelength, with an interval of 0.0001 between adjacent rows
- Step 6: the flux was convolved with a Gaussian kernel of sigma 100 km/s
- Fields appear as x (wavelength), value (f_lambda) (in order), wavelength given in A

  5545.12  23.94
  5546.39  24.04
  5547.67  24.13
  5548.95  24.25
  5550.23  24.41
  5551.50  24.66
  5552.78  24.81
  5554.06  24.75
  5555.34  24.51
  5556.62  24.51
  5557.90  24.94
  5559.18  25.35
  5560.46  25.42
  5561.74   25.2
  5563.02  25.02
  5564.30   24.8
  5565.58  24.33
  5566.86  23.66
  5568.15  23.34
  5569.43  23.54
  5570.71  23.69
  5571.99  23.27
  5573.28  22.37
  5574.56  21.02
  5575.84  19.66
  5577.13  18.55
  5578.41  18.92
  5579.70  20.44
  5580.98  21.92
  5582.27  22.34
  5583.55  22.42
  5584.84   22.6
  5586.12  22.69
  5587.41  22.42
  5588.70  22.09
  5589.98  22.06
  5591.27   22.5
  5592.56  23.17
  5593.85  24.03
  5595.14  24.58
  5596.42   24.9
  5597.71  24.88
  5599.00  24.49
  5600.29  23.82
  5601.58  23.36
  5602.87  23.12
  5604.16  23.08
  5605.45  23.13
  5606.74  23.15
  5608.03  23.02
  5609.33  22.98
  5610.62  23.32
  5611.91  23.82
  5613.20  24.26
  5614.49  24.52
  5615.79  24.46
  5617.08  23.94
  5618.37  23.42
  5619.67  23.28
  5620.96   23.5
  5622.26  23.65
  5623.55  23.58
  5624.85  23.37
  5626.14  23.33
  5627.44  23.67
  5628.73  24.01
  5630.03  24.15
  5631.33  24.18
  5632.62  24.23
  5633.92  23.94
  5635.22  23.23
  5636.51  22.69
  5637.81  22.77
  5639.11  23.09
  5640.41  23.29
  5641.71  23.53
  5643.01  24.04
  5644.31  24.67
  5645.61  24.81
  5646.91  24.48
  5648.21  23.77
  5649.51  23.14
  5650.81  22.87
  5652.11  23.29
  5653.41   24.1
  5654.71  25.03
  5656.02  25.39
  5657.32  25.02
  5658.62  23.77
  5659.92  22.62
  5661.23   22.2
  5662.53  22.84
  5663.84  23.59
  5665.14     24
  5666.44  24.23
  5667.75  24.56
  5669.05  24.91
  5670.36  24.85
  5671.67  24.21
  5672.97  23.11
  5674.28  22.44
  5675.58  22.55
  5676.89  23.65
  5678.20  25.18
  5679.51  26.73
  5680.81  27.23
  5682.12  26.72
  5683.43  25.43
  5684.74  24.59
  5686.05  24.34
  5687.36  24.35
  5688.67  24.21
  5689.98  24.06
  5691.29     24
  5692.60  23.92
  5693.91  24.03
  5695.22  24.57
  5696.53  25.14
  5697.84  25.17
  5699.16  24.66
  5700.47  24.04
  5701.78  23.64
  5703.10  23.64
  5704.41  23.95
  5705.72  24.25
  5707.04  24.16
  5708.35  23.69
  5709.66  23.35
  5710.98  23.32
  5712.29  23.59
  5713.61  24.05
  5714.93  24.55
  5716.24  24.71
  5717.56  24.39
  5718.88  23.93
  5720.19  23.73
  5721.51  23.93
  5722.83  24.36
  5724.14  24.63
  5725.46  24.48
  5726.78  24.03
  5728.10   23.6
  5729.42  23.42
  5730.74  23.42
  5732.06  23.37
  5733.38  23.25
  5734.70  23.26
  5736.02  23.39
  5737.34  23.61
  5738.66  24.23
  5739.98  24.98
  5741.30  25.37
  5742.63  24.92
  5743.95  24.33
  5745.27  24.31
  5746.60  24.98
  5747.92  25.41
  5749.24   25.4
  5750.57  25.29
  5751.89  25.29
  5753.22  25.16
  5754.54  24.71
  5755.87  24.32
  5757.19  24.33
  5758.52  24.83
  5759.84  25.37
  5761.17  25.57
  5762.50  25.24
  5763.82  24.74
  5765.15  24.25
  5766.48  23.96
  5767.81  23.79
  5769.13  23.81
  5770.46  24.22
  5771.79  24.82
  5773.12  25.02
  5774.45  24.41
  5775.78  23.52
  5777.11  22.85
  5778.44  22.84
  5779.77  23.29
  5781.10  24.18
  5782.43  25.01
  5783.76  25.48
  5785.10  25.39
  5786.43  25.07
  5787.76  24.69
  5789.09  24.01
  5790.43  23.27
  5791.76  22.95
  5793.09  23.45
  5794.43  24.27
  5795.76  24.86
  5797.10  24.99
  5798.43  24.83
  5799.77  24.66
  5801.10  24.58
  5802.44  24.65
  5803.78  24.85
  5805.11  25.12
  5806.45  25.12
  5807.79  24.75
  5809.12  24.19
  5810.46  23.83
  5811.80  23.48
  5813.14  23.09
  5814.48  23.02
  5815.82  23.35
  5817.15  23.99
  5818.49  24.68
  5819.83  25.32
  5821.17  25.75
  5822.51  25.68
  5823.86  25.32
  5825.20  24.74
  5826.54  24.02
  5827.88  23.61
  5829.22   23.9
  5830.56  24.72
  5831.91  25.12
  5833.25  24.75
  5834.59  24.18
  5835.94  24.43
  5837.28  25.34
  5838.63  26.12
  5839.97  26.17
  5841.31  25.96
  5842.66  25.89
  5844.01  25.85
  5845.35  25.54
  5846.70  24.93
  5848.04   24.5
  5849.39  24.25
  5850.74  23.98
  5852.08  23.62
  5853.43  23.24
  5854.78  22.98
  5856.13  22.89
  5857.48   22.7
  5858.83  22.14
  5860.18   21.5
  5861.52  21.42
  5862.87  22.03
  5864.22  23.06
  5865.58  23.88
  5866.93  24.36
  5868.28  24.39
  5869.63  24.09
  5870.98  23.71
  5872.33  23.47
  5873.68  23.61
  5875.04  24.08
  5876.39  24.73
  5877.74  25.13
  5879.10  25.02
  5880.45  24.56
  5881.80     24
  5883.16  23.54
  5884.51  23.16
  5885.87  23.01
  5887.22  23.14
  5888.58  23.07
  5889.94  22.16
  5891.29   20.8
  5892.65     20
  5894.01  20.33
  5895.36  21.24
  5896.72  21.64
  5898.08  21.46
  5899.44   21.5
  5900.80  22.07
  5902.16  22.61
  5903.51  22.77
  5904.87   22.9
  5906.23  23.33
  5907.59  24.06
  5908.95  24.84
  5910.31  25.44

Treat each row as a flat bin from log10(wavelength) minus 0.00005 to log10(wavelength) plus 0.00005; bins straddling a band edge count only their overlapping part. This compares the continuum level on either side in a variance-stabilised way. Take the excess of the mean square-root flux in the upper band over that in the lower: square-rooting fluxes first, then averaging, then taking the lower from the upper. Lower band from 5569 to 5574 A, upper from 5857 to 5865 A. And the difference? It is -0.11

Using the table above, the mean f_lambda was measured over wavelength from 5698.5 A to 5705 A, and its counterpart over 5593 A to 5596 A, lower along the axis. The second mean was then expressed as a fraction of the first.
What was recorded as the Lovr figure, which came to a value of 1.01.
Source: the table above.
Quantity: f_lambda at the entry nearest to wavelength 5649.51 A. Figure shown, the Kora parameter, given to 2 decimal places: 23.14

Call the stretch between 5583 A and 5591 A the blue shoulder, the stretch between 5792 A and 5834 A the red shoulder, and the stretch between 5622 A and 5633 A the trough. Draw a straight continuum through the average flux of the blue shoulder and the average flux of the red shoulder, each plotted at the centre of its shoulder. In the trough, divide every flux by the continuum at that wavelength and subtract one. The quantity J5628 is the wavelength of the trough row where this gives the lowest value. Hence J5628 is 5626.14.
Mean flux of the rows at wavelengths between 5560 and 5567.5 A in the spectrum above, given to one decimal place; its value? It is 24.7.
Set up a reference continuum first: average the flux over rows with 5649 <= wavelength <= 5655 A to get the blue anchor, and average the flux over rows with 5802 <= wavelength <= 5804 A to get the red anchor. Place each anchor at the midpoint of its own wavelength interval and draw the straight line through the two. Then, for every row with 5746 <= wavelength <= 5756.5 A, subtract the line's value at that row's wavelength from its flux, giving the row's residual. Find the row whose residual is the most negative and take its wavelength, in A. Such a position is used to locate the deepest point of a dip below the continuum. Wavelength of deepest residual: 5755.87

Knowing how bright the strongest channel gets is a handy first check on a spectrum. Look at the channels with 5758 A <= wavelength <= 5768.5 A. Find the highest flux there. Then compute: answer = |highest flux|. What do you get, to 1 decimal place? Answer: 25.6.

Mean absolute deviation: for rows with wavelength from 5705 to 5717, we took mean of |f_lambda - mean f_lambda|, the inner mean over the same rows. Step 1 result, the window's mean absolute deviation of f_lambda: 0.42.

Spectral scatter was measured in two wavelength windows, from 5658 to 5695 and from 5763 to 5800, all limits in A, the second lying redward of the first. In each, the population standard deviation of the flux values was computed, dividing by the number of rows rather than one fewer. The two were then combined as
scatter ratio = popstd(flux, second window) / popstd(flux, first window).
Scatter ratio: 0.62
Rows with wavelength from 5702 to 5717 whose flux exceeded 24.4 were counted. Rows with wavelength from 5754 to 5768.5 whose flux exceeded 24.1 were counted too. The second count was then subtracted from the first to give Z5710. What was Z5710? -7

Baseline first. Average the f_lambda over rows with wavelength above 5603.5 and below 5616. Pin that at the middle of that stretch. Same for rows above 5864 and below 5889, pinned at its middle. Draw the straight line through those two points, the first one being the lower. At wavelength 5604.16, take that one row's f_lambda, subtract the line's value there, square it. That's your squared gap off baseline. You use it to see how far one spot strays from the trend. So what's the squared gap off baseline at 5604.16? 0.2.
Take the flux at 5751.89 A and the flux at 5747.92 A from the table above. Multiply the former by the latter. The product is 643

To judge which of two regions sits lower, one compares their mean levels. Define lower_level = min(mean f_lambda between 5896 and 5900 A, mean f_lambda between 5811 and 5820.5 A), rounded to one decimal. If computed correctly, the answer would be 21.5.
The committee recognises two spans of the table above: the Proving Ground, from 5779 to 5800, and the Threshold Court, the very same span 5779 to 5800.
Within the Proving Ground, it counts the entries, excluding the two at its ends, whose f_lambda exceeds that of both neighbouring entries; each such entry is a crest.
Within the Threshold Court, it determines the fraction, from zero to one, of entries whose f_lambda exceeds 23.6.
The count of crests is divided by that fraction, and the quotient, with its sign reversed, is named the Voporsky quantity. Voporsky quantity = -3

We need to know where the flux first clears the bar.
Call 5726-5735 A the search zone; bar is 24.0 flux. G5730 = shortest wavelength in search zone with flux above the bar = 5726.78 A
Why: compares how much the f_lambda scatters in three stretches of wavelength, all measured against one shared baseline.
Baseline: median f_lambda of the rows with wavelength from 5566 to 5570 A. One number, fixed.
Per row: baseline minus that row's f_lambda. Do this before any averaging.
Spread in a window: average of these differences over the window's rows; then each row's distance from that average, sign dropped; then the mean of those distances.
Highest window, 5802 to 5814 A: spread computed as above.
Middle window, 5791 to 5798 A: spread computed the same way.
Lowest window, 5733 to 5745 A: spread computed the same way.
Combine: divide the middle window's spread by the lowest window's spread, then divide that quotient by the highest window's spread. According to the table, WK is 2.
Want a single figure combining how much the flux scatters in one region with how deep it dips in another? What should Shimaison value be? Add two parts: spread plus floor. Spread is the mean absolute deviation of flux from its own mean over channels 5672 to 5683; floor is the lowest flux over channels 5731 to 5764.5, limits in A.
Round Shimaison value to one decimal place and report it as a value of 25.0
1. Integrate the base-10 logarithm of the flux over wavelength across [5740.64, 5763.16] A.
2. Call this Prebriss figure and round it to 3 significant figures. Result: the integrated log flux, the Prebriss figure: 31.5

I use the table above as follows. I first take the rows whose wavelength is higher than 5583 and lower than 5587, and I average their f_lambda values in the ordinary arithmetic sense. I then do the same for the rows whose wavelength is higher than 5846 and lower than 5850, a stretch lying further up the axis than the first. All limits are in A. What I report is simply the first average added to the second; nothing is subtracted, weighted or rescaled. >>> 47.1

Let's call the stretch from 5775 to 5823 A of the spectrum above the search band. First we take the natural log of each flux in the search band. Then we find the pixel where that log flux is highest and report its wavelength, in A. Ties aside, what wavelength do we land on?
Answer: 5821.17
